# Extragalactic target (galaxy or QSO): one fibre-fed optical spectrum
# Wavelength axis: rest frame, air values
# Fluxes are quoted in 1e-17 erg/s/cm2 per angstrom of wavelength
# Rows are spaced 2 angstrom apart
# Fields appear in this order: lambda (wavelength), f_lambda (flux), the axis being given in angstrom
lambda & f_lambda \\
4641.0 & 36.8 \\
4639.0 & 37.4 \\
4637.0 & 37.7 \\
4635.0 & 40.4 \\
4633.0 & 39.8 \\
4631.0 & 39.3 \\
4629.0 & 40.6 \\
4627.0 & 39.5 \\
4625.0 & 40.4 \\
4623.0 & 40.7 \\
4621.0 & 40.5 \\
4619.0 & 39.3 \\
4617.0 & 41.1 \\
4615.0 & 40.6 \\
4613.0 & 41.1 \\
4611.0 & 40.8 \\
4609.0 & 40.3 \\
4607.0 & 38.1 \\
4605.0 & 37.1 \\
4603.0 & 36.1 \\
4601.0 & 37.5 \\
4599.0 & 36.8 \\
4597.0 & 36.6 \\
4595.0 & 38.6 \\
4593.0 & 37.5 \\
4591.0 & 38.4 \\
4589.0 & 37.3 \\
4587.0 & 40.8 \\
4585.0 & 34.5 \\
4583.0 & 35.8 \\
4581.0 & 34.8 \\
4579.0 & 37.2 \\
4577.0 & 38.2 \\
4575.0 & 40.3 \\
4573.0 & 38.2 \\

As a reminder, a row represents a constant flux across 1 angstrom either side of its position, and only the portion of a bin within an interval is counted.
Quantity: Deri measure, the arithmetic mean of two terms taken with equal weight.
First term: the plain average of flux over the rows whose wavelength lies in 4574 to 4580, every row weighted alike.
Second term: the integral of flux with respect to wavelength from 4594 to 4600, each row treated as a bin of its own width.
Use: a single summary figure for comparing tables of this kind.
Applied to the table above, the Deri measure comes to 131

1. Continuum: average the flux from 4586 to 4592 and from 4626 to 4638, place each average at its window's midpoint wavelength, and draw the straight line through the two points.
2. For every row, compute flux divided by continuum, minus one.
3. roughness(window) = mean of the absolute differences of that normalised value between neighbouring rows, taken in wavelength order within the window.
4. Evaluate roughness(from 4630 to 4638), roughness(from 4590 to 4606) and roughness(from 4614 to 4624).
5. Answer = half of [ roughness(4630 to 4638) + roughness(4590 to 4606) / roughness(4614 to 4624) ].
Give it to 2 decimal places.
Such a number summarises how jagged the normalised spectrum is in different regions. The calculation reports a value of 0.59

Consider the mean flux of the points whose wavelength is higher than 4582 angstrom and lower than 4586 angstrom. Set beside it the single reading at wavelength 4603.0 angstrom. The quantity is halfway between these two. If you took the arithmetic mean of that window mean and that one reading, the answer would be 35.6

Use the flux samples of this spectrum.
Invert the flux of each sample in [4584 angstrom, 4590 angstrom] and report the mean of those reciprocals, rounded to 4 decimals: 0.0268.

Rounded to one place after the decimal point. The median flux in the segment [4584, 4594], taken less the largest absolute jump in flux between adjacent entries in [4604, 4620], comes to 35.3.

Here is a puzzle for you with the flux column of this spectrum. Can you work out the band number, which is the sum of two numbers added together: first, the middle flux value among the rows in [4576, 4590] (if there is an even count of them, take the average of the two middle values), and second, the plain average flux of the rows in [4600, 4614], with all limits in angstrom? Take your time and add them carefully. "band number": 75.9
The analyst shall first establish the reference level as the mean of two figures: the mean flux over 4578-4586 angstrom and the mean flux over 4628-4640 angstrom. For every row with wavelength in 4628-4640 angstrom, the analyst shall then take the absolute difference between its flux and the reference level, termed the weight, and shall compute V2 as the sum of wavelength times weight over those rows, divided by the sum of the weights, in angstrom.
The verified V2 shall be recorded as 4632.1 angstrom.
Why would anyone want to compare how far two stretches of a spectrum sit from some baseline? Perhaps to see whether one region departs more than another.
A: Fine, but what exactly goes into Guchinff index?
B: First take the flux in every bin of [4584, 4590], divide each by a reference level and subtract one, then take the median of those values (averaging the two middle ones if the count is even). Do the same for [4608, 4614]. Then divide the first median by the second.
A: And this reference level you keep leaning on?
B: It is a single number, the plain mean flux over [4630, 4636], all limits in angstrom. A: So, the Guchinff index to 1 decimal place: -2.6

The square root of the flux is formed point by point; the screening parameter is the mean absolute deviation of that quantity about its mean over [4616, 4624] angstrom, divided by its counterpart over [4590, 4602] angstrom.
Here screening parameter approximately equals 0.86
